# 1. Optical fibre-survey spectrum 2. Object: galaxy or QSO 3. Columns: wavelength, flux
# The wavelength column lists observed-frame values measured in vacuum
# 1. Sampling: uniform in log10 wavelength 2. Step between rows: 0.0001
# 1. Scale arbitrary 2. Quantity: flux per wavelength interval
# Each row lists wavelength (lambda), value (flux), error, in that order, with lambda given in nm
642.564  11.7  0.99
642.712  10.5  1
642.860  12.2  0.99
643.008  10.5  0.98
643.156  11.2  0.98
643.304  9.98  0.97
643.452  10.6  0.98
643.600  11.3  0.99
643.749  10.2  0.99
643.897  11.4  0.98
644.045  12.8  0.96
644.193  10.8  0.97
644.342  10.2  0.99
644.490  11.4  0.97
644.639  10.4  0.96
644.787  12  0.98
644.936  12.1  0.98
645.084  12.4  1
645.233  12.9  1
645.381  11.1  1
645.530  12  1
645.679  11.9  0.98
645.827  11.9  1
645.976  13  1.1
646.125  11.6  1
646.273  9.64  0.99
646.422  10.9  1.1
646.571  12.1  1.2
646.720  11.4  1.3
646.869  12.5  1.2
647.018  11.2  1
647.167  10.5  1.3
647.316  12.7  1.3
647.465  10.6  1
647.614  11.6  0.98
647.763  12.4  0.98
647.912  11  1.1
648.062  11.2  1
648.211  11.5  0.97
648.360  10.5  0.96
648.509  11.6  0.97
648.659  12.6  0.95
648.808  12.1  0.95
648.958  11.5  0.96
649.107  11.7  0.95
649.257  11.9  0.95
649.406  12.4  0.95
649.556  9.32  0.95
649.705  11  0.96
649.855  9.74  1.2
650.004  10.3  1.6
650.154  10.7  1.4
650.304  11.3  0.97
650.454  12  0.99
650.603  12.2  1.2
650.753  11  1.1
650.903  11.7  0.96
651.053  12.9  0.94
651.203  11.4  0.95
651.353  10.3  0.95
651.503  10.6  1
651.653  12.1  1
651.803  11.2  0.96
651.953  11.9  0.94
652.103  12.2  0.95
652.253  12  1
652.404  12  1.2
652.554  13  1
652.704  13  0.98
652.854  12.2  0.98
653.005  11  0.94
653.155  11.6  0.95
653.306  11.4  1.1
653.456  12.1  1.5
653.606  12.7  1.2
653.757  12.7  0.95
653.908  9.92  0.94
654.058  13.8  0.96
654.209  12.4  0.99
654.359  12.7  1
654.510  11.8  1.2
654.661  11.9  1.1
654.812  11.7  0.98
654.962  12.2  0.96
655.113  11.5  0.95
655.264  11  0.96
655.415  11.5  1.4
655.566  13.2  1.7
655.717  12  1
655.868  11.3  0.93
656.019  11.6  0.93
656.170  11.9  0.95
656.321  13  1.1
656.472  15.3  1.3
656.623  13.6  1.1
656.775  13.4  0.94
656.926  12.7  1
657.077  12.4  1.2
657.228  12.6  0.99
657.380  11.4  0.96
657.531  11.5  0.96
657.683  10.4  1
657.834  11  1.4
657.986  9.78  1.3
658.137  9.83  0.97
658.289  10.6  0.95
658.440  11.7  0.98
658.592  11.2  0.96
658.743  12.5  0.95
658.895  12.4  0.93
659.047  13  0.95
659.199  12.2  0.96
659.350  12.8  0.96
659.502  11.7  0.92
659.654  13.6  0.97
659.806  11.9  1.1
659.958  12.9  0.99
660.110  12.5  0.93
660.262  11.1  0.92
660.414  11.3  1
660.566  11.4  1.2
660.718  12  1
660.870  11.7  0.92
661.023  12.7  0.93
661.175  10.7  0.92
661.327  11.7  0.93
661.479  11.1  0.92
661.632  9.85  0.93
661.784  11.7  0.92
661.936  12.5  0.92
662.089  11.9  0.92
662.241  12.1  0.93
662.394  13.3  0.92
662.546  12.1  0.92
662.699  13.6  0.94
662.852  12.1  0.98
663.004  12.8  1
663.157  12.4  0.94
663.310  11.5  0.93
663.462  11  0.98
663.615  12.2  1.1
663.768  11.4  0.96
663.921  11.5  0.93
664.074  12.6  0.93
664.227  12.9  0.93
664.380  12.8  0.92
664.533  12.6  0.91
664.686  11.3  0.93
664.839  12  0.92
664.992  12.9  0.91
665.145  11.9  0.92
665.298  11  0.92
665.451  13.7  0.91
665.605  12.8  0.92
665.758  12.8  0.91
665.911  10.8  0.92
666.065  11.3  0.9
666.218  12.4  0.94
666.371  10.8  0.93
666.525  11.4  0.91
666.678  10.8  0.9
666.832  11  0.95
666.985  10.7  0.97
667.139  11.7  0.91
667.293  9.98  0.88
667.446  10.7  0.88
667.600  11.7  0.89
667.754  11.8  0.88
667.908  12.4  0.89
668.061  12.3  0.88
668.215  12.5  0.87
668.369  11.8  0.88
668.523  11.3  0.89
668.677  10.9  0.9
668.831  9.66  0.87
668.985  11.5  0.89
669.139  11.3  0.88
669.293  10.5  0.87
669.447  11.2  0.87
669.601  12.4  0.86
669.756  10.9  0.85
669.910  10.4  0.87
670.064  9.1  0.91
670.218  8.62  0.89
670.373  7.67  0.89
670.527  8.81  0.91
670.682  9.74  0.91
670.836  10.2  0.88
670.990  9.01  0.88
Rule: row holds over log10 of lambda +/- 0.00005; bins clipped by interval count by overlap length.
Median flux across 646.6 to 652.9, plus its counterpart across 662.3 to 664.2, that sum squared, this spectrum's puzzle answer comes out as 564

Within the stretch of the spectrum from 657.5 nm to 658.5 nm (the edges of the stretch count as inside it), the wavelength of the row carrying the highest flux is 658.440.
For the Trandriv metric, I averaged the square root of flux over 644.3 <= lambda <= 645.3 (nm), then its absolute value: 3.41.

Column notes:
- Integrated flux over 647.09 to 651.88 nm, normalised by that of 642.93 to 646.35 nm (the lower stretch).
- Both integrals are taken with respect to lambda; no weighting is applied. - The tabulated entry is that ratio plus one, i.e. 2.4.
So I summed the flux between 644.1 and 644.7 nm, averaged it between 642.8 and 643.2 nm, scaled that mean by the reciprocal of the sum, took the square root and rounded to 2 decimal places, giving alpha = 0.51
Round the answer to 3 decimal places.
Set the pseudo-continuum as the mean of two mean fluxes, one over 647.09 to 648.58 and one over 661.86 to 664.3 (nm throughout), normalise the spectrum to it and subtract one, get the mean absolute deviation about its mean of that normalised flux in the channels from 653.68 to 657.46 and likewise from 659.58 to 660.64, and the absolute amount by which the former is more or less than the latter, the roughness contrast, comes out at 0.004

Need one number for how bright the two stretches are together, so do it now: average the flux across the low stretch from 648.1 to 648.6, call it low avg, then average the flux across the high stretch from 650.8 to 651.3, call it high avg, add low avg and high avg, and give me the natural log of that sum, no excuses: 3.14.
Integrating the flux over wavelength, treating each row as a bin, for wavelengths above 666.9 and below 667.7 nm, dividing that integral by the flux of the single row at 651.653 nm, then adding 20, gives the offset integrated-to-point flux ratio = 20.7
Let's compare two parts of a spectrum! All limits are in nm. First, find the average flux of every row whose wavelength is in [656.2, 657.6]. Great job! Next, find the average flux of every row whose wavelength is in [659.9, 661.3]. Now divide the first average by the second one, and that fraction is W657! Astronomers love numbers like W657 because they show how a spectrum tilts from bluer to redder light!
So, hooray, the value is 1.09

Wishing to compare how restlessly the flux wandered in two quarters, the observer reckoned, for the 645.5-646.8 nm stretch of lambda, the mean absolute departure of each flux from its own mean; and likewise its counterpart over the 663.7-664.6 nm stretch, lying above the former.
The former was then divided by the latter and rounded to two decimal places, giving 1.13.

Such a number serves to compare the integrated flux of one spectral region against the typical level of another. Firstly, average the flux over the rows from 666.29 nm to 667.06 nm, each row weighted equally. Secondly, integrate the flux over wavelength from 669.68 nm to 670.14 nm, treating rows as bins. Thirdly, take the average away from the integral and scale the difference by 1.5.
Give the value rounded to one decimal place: -9.4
